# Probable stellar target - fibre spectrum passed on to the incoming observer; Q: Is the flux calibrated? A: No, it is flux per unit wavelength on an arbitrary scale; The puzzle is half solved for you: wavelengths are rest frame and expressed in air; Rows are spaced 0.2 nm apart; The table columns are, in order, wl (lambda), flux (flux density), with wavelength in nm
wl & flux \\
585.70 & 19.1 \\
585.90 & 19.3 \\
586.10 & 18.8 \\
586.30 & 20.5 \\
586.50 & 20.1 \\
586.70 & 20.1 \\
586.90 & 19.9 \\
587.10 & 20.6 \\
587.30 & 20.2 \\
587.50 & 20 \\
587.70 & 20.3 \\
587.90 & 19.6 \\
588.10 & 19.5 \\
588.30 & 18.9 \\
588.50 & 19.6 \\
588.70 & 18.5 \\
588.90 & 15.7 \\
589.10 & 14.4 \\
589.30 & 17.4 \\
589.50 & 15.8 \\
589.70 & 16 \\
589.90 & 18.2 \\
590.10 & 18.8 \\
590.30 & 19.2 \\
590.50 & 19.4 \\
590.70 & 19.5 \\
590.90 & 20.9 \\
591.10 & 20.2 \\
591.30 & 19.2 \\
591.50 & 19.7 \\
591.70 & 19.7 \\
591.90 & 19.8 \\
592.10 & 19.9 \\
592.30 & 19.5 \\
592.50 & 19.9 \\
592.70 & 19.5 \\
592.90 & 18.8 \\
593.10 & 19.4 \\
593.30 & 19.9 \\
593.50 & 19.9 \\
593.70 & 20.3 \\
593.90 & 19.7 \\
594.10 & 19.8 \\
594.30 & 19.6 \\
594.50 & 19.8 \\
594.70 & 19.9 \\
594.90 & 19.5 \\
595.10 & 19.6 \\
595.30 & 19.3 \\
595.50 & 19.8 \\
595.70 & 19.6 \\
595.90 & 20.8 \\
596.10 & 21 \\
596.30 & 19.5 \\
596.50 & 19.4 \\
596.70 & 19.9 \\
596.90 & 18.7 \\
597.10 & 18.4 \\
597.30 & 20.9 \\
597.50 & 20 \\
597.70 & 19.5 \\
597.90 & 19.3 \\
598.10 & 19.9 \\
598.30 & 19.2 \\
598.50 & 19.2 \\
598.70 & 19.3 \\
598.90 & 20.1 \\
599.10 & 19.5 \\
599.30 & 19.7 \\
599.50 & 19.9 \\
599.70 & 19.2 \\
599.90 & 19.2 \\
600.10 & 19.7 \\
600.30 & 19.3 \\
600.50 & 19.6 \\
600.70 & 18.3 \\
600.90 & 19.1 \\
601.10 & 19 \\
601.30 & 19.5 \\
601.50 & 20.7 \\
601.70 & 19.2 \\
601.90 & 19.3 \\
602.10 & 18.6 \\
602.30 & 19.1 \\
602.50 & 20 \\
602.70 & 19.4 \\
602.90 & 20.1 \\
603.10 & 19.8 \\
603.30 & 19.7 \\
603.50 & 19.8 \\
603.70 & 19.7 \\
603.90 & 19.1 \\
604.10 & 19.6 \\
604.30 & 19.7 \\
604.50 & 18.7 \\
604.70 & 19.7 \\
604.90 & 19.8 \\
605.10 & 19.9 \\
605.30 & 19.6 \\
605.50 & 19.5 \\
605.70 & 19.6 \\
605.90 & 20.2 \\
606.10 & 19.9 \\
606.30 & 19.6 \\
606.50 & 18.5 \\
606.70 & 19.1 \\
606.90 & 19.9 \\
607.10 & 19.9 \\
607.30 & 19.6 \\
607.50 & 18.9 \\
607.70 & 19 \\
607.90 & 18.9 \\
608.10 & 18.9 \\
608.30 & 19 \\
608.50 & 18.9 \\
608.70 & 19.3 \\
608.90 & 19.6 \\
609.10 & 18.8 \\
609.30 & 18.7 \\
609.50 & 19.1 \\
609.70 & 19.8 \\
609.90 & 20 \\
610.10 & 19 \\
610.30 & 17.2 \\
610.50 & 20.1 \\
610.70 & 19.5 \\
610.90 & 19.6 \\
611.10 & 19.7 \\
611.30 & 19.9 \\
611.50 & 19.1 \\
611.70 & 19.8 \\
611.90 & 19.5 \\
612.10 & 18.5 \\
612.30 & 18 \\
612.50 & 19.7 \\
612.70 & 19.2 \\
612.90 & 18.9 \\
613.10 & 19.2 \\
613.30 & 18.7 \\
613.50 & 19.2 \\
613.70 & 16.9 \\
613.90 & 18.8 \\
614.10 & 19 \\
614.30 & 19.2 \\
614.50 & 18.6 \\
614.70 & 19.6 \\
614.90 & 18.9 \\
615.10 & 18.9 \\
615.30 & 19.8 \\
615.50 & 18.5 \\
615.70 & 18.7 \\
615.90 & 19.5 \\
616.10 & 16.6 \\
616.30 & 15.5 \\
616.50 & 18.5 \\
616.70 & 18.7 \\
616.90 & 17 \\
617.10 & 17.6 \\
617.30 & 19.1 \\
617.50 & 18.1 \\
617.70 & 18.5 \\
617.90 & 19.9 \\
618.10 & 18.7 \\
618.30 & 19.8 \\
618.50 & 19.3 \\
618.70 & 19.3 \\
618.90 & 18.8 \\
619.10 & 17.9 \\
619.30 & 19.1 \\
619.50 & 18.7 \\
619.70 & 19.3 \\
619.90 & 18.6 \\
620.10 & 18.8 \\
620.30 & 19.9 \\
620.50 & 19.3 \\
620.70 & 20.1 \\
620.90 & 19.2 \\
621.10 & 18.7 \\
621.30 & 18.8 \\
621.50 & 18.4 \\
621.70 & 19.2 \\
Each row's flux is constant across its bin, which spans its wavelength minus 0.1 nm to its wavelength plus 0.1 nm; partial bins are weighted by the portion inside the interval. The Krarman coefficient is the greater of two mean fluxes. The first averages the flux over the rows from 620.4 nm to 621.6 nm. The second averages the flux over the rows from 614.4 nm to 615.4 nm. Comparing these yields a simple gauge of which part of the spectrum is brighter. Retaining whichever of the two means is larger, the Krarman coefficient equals 19.2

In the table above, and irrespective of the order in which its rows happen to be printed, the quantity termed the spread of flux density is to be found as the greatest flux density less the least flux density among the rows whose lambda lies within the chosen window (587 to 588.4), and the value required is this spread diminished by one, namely 0.7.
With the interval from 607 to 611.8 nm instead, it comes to 1.9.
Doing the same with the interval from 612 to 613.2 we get 0.7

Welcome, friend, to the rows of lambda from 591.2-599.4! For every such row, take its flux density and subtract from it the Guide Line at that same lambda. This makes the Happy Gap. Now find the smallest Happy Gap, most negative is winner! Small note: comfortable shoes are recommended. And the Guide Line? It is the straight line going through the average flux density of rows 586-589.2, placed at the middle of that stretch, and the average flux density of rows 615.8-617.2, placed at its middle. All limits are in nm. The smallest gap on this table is -0.3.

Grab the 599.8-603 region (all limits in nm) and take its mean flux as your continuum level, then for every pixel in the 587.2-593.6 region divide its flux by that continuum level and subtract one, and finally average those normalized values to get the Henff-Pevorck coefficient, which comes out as -0.021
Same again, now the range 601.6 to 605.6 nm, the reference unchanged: 0.007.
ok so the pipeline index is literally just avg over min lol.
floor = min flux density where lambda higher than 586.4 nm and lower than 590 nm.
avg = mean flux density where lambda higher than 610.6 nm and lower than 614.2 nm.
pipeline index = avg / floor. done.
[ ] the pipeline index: 1.32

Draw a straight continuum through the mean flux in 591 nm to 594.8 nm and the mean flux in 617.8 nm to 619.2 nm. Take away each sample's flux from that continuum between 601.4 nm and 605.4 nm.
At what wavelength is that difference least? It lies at 601.50 nm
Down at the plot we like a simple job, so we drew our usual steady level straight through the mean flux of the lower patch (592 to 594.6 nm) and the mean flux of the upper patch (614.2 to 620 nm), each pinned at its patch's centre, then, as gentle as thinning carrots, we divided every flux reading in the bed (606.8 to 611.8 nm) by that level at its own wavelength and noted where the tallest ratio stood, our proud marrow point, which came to 610.50 nm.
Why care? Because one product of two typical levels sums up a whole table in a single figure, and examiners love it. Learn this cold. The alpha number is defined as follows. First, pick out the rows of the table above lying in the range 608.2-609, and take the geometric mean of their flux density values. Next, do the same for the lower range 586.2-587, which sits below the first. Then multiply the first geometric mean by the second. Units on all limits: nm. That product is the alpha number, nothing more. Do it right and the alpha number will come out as 387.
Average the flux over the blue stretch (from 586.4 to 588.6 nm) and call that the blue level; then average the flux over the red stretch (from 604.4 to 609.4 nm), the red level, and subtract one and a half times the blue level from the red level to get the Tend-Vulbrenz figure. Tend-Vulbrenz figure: -10.5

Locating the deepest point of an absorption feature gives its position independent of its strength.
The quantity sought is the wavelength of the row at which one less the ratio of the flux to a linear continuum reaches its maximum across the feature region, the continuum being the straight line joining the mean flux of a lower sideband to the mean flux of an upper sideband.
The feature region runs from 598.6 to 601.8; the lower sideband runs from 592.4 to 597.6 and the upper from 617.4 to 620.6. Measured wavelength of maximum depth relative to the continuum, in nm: 600.70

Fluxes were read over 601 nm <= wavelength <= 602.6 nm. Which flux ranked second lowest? 19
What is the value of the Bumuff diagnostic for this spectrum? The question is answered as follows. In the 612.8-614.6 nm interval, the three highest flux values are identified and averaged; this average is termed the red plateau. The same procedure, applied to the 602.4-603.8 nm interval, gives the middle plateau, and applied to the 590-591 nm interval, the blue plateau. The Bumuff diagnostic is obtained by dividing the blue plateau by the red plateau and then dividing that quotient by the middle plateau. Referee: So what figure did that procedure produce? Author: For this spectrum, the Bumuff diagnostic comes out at 0.0520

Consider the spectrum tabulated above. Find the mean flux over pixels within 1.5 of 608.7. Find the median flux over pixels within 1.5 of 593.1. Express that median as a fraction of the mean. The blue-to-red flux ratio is 1.03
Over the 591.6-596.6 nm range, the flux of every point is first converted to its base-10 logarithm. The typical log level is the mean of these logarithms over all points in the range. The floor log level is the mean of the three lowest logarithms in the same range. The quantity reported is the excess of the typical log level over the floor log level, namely 0.013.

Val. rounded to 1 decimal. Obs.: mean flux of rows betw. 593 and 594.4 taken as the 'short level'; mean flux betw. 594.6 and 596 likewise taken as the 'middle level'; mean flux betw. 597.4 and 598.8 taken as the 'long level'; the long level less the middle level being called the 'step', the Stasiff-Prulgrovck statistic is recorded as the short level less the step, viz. 20.1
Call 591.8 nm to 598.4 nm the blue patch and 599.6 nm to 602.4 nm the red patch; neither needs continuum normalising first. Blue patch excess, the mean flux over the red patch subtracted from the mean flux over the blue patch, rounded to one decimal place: 0.4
